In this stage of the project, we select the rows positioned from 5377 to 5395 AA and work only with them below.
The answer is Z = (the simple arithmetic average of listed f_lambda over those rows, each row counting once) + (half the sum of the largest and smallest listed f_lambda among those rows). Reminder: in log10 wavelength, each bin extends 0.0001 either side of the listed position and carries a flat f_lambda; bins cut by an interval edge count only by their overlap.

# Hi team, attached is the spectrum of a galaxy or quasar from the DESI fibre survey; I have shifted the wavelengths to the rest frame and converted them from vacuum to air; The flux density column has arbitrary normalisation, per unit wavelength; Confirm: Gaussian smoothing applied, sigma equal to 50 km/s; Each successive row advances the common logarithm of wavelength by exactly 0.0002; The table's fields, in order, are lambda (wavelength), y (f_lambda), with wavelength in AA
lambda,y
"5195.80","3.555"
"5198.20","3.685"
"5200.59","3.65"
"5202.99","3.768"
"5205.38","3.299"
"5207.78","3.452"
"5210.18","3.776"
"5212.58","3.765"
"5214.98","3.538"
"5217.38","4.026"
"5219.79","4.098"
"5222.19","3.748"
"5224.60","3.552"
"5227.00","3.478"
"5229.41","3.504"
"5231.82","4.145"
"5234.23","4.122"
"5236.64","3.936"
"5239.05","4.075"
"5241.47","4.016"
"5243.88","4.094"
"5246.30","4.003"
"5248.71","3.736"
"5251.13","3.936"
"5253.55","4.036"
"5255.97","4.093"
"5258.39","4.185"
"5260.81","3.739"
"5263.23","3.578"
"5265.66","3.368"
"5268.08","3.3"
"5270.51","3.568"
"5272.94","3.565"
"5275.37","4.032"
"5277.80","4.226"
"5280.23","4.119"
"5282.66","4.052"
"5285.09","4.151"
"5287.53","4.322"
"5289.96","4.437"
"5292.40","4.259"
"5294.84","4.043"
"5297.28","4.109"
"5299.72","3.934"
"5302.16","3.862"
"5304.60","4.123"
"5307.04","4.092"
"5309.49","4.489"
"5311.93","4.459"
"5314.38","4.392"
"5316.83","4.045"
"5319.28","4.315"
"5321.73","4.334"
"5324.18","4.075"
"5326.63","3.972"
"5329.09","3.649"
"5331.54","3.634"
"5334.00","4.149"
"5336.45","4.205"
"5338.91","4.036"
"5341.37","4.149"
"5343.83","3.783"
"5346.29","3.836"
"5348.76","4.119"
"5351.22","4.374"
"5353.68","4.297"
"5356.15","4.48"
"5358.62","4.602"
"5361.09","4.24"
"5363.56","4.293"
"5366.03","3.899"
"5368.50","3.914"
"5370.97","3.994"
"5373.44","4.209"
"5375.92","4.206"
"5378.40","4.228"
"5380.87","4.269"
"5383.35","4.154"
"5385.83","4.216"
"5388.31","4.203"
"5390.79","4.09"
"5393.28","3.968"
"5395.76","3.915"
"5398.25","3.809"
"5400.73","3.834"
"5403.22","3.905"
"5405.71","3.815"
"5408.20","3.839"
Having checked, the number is 8.28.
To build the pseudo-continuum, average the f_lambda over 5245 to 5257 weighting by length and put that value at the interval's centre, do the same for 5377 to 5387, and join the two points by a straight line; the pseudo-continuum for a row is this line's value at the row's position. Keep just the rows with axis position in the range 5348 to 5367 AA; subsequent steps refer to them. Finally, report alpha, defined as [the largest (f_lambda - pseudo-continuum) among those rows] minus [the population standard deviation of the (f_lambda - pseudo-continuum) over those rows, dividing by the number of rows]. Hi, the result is 0.23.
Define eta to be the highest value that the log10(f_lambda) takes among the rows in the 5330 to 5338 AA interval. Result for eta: 0.624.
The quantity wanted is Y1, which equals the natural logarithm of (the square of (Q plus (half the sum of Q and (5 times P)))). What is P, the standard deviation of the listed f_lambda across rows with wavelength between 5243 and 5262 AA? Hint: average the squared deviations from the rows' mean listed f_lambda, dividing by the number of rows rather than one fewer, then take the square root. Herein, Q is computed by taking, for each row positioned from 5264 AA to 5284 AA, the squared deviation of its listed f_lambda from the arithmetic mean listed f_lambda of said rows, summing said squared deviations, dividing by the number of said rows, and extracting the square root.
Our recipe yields -0.21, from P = 0.155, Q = 0.34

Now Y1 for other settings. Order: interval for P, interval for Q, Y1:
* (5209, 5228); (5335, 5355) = -0.40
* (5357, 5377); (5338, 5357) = -0.23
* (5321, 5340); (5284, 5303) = -0.30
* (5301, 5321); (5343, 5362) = -0.14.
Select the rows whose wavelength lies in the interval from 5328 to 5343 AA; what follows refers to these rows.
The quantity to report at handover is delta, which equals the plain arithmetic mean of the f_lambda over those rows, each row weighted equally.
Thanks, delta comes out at 3.97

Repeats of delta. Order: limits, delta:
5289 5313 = 4.18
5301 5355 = 4.11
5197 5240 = 3.76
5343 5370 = 4.17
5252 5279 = 3.79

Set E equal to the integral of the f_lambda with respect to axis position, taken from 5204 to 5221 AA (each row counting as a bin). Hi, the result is 63.1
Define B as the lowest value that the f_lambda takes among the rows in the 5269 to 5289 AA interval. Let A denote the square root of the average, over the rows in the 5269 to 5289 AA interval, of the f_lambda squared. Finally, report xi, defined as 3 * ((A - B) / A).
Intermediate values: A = 4.01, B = 3.565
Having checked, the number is 0.34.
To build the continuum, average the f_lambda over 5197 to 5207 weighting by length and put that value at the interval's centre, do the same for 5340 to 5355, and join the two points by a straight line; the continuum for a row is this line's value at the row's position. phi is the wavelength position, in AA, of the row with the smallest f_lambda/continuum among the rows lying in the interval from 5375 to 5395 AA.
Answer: 5393.28 AA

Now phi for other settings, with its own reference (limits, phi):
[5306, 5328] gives 5326.63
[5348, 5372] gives 5366.03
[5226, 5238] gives 5227.00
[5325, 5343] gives 5331.54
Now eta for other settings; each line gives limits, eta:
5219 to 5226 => 0.613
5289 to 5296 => 0.647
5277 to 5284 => 0.626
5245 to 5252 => 0.602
